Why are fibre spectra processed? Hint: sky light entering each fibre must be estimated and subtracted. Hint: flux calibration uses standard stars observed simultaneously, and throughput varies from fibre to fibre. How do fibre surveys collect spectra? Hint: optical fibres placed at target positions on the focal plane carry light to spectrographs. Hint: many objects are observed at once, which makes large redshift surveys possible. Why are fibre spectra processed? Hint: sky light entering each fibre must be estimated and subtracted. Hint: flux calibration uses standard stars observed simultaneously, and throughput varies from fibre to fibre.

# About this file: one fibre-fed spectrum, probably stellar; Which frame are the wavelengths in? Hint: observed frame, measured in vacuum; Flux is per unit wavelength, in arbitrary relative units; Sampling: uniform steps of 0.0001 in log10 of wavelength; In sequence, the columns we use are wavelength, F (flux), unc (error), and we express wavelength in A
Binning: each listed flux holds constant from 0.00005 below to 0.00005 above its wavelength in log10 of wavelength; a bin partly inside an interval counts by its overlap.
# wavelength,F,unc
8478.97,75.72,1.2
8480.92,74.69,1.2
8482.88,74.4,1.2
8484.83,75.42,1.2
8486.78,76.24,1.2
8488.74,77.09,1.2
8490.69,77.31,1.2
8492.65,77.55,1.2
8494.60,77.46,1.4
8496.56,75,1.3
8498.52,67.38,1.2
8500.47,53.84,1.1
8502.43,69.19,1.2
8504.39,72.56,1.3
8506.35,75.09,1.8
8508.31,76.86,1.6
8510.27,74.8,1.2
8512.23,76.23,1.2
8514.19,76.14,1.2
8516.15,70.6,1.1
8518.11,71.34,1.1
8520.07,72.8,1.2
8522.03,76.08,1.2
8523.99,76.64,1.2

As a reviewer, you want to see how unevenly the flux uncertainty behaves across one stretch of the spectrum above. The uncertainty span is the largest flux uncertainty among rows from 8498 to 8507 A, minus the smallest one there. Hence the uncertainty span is 0.7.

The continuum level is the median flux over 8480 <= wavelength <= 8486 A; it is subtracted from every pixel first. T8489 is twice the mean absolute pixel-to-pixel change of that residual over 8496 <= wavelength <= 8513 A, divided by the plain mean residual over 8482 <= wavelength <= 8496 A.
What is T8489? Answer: 7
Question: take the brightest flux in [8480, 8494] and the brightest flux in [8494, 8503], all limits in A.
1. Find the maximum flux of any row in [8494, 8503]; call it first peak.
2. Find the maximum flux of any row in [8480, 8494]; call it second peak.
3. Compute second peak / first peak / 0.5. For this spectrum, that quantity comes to 2.00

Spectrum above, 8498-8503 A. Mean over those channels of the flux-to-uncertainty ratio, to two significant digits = 54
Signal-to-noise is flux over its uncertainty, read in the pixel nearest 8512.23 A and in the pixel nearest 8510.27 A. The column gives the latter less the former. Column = -1.2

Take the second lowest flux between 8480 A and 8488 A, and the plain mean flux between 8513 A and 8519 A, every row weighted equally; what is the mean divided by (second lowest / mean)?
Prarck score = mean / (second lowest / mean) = 71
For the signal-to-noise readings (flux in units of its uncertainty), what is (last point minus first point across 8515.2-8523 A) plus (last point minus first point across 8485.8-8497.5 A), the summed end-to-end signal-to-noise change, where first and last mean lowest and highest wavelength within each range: -7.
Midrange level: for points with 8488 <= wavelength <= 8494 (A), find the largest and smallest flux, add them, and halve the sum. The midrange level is 77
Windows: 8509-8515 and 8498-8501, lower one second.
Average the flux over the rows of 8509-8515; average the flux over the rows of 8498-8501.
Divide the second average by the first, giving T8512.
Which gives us 0.80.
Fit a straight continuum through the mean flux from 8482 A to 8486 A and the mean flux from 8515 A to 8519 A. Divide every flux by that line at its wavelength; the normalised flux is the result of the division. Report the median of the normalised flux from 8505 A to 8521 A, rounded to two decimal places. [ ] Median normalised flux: 1.04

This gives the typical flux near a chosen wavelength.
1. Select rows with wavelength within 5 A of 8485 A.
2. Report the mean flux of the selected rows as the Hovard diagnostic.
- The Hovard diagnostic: 75.6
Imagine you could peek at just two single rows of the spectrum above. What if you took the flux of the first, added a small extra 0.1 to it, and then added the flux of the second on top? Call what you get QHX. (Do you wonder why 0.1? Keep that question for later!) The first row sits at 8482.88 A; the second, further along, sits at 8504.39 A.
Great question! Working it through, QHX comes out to 147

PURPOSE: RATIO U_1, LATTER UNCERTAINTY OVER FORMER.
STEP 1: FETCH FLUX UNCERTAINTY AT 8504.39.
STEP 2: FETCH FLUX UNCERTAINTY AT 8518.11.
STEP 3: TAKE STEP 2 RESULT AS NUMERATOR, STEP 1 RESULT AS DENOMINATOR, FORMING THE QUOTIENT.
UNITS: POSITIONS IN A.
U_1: 0.85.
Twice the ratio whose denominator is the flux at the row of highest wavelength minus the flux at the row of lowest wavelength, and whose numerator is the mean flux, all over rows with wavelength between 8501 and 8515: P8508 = 21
